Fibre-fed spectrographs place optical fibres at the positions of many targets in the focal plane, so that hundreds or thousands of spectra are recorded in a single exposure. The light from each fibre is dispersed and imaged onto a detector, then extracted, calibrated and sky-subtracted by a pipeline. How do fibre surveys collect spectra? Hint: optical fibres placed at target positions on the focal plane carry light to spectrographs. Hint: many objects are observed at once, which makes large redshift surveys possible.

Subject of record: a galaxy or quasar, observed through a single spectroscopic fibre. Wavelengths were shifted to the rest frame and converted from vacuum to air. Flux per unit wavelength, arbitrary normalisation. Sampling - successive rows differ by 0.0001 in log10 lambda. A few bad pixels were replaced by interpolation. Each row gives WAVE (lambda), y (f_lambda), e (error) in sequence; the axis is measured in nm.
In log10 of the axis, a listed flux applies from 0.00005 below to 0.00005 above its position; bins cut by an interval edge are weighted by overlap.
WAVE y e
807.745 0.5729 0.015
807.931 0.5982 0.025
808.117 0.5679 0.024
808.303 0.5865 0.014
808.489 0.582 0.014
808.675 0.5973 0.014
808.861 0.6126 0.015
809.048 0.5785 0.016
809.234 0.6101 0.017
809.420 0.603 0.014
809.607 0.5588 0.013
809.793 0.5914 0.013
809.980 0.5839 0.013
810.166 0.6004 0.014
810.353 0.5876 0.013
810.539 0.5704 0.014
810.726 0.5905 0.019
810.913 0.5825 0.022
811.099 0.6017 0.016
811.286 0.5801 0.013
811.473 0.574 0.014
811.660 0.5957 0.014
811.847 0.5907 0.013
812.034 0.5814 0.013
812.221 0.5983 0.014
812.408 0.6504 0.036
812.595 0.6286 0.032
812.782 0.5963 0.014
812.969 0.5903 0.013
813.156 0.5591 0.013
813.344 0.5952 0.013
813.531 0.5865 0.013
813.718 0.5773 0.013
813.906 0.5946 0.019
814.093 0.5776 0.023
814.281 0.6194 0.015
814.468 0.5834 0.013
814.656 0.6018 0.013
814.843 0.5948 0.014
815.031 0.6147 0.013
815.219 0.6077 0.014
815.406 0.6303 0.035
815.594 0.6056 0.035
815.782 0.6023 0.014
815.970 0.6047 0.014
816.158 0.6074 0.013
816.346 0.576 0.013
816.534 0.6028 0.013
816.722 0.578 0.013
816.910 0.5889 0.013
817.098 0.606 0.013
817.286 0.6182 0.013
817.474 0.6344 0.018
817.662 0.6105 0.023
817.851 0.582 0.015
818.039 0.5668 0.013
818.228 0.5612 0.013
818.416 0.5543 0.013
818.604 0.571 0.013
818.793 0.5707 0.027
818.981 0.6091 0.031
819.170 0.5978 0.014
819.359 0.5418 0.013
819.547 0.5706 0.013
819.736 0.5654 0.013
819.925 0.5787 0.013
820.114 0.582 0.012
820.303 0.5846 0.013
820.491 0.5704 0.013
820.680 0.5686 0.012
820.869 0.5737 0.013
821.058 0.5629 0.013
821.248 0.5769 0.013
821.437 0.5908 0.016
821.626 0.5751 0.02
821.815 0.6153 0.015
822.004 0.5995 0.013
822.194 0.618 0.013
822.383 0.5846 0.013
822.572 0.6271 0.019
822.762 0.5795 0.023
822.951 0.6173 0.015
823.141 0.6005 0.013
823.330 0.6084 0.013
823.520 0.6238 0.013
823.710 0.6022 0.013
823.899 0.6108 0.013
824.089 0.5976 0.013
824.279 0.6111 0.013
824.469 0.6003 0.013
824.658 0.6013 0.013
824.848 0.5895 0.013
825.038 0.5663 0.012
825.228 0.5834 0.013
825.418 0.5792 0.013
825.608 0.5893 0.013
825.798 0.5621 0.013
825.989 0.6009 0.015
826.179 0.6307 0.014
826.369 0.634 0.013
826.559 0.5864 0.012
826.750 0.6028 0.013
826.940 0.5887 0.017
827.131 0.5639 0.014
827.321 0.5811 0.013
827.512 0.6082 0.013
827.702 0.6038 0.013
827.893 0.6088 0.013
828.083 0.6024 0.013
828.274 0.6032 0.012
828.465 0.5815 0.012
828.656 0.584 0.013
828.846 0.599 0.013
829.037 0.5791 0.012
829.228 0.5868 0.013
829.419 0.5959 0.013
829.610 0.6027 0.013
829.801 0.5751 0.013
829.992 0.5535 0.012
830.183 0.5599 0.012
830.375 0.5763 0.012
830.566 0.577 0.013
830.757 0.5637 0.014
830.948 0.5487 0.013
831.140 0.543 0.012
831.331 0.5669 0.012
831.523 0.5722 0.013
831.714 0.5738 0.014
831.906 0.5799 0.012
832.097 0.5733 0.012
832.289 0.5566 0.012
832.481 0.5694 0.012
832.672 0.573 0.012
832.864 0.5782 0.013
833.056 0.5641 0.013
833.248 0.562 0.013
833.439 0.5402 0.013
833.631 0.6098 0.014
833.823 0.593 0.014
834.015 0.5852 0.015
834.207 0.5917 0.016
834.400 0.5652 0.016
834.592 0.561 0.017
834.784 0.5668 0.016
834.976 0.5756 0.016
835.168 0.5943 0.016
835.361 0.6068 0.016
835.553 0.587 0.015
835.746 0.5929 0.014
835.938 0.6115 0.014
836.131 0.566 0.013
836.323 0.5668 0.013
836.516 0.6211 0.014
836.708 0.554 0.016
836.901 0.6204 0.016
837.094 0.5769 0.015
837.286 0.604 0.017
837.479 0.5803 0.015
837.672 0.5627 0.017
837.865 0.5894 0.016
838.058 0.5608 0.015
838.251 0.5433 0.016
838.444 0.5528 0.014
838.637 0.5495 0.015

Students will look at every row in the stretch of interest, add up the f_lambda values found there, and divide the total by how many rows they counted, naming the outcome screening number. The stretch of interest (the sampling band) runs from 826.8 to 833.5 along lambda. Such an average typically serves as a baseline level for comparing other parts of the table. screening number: 0.577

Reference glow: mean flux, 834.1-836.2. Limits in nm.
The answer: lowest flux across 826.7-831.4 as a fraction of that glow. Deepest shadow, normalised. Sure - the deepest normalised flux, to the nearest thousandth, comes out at 0.931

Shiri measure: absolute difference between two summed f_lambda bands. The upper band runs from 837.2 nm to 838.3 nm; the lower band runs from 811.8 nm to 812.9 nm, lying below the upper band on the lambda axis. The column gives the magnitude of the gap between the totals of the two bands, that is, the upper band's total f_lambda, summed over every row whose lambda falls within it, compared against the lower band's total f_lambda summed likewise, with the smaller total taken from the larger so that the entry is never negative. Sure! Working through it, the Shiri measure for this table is 0.21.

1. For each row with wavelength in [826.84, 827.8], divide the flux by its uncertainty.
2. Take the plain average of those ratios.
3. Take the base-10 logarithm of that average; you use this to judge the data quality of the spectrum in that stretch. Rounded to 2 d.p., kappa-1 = 1.63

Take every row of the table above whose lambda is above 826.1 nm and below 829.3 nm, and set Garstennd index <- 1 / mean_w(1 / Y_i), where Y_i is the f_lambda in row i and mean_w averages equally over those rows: 0.596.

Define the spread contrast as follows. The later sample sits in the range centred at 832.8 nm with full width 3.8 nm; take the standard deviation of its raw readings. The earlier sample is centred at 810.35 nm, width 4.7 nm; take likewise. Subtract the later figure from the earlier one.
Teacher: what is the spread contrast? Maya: 0.0025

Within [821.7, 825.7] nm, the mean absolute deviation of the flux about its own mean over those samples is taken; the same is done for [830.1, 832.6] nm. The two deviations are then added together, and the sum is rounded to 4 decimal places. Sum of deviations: 0.0218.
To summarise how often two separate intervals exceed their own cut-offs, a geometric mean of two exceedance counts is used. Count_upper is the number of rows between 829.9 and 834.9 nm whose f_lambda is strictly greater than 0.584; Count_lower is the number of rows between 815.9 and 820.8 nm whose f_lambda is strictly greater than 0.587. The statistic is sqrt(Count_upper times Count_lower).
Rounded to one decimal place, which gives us 6.3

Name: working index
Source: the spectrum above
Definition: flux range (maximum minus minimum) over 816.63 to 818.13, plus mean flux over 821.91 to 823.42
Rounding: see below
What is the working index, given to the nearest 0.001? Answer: 0.672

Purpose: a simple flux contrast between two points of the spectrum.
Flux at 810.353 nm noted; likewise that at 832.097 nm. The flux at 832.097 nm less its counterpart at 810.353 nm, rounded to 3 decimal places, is -0.014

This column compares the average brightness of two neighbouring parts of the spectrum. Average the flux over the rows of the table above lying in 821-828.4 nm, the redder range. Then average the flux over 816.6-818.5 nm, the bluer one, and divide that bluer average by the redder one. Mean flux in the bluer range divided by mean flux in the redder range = 0.99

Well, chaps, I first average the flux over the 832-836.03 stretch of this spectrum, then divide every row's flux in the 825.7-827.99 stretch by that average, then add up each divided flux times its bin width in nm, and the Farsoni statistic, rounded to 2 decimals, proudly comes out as 2.36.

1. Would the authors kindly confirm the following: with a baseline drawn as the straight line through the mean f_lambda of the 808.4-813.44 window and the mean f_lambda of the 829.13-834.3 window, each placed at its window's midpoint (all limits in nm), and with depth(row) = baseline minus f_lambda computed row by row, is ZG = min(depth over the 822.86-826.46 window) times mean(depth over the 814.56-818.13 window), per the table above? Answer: 0.0008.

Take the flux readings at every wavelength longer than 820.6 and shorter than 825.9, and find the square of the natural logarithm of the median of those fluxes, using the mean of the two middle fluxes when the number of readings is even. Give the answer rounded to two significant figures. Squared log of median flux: 0.27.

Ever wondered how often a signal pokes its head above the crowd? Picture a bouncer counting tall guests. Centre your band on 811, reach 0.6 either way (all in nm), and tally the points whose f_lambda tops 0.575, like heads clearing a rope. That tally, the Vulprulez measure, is 4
